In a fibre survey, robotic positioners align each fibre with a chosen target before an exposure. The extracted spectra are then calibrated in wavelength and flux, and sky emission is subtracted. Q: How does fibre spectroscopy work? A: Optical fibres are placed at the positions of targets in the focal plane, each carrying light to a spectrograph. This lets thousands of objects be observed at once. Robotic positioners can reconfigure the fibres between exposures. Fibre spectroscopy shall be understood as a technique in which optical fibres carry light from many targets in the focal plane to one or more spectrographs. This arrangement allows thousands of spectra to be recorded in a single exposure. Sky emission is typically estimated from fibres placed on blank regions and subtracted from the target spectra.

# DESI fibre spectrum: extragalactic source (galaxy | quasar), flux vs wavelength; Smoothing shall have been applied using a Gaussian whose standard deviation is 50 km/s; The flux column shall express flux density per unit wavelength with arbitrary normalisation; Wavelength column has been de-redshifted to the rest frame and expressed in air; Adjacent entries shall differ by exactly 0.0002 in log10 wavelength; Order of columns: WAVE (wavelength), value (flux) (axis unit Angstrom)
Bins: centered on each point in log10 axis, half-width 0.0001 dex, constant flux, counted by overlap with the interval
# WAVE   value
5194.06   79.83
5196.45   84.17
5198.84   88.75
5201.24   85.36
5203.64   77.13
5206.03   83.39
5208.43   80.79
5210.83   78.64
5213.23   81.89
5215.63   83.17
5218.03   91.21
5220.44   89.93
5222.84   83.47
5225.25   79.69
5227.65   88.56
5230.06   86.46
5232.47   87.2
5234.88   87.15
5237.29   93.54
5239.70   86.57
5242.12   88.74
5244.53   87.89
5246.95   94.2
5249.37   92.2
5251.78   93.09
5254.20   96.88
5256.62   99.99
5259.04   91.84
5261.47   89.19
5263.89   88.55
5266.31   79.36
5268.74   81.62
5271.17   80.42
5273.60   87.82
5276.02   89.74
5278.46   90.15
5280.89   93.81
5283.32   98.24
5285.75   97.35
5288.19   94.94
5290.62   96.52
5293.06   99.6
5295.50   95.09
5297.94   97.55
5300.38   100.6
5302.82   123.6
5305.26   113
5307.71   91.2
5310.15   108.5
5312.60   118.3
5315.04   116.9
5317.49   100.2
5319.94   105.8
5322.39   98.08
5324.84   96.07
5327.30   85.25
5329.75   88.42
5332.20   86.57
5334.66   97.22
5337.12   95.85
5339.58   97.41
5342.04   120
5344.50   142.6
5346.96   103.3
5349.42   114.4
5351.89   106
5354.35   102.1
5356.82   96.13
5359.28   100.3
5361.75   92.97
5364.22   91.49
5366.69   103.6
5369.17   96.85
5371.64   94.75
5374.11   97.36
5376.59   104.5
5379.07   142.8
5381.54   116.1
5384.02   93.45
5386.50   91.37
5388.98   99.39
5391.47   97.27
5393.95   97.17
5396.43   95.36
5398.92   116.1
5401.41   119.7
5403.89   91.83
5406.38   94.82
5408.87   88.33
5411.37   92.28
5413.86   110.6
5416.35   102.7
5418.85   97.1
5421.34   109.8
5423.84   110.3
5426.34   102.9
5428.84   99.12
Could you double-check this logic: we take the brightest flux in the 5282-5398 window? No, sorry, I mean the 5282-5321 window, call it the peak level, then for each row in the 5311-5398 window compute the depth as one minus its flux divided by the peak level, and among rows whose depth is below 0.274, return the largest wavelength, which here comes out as 5396.43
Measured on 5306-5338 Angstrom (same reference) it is 5337.12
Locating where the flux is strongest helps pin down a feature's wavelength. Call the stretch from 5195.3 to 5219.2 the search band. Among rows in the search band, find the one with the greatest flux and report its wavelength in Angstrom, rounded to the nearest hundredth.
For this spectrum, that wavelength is 5218.03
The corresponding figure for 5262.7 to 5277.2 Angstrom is 5276.02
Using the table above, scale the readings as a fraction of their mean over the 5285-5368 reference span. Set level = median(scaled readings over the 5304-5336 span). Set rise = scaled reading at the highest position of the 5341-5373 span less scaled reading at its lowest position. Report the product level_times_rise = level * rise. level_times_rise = -0.24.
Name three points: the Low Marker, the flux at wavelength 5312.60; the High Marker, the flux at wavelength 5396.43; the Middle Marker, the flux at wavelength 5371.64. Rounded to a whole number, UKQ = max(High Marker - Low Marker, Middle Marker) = 95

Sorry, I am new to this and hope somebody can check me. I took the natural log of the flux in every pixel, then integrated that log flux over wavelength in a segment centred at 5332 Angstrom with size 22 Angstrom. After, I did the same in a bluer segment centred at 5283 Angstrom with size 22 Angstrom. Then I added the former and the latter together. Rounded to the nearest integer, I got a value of 200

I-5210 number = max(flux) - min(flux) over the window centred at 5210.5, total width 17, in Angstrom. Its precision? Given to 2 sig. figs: 14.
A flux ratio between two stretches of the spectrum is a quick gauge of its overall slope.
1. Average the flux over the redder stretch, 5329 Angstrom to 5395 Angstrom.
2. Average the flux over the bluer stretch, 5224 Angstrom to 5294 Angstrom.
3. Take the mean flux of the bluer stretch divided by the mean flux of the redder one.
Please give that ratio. 0.88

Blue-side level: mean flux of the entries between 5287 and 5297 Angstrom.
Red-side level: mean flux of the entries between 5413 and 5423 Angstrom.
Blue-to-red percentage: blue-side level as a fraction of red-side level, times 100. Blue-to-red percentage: 91.9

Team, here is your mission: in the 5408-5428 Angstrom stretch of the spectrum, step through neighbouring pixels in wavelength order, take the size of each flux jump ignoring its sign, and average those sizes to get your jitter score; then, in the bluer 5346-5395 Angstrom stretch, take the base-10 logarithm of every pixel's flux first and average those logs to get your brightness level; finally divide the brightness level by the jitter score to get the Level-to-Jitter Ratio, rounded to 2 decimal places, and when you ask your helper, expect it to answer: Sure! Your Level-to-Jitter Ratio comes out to 0.25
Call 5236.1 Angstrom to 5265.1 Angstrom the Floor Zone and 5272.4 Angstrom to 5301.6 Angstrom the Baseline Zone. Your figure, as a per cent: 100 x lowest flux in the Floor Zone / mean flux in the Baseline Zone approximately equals 91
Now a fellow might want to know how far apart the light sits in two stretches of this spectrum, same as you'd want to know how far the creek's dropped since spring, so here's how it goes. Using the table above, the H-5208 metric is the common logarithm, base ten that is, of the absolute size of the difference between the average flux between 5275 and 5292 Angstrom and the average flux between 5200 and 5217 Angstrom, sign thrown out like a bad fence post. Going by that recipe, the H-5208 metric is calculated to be 1.11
